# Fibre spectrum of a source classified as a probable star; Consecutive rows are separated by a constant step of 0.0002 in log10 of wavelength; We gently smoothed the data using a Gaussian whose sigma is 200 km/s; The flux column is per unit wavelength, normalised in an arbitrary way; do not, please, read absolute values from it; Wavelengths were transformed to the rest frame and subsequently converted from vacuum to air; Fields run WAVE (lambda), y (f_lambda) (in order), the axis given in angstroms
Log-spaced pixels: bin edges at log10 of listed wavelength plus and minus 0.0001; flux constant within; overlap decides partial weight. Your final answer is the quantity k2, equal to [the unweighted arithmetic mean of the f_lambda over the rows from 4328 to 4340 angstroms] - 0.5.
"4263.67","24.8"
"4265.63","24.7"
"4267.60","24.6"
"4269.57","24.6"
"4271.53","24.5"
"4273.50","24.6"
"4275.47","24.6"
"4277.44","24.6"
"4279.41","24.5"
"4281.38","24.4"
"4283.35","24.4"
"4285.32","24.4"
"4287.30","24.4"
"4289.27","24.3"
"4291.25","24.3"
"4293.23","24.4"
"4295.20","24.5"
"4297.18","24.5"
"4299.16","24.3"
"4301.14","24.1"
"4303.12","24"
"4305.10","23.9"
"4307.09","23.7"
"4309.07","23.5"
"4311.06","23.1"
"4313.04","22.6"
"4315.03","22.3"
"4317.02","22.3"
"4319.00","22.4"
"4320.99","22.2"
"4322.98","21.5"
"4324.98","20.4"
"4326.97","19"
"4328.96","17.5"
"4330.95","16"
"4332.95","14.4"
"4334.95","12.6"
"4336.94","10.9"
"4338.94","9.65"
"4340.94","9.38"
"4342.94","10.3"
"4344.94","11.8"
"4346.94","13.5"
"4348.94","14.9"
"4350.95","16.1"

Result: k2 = 13.0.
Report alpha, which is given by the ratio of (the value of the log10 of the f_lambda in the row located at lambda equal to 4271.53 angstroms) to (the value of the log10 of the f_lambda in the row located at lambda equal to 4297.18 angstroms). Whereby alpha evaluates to 1.00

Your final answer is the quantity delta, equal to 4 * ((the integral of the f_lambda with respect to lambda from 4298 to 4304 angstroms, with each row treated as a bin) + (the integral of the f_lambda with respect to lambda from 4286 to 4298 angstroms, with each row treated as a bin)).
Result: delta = 1750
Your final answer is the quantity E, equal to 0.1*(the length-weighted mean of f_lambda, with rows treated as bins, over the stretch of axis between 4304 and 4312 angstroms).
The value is 2.35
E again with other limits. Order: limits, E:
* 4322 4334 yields 1.81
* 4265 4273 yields 2.46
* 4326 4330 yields 1.83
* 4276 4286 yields 2.45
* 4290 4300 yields 2.44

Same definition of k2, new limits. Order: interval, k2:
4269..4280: 24.1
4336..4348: 10.4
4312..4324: 21.7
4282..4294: 23.9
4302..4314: 23.0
